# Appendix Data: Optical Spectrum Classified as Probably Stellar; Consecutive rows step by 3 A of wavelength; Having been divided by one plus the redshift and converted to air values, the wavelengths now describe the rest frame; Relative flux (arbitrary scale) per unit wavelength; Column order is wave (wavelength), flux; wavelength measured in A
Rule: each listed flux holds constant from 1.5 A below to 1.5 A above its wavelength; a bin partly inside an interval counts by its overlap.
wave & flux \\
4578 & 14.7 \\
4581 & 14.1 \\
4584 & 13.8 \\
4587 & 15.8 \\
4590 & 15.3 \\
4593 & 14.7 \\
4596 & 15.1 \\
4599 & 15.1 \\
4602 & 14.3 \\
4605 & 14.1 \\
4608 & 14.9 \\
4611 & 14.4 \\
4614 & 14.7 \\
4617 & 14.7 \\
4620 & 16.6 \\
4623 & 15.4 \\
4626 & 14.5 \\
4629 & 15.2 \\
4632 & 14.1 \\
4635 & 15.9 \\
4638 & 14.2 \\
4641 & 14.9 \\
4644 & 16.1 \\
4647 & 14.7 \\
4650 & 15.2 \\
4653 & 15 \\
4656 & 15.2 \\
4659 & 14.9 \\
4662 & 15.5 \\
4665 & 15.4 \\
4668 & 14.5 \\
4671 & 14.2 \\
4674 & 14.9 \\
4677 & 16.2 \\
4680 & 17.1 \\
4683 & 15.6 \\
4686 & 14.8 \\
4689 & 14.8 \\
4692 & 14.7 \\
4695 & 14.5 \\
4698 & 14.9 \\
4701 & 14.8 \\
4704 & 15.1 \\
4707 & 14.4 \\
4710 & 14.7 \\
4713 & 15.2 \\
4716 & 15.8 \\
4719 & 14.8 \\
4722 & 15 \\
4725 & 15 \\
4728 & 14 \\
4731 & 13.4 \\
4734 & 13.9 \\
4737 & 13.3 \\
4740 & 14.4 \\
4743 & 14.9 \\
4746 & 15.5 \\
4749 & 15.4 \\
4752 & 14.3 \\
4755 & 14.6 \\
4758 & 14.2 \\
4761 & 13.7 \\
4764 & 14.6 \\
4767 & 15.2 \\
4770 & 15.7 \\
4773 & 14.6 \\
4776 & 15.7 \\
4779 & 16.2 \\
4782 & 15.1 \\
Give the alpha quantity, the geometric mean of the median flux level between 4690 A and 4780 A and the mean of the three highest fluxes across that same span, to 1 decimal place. 15.3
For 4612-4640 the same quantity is 15.3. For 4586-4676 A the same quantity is 15.5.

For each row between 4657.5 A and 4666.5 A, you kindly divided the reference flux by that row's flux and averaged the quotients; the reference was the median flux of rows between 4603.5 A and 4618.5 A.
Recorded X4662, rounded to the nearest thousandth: 0.963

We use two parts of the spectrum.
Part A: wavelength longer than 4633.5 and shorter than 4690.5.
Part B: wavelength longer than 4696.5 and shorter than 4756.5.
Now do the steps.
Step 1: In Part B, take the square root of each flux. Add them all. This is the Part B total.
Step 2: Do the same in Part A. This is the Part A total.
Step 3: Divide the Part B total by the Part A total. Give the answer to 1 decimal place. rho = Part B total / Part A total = 1.0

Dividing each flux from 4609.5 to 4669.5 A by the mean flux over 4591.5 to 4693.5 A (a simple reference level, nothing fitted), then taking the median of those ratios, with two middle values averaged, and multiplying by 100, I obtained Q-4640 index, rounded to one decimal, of 99.4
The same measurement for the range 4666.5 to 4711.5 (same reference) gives 98.4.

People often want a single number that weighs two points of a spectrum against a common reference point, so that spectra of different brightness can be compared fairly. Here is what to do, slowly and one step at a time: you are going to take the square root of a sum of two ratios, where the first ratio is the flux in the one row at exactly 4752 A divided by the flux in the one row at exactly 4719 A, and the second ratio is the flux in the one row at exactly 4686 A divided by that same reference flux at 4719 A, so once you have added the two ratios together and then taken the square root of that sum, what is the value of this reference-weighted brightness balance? 1.40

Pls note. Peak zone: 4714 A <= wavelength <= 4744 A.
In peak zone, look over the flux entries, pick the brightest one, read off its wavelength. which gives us 4716 A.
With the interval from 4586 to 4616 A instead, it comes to 4587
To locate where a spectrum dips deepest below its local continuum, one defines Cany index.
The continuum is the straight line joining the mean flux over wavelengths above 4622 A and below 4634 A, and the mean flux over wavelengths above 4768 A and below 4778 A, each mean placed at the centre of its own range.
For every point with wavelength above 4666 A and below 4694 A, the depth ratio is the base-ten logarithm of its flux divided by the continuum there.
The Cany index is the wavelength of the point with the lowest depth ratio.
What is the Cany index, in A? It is 4671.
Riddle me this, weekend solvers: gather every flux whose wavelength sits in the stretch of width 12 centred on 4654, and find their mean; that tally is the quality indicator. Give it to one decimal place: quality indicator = 15.1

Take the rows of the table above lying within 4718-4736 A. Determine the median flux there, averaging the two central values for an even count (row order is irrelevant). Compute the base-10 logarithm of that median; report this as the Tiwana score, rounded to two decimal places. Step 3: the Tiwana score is 1.16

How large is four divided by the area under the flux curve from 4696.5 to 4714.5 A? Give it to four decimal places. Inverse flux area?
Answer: 0.0150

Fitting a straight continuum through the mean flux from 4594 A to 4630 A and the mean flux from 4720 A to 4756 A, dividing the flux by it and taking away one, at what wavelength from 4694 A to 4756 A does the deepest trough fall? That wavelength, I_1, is 4737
